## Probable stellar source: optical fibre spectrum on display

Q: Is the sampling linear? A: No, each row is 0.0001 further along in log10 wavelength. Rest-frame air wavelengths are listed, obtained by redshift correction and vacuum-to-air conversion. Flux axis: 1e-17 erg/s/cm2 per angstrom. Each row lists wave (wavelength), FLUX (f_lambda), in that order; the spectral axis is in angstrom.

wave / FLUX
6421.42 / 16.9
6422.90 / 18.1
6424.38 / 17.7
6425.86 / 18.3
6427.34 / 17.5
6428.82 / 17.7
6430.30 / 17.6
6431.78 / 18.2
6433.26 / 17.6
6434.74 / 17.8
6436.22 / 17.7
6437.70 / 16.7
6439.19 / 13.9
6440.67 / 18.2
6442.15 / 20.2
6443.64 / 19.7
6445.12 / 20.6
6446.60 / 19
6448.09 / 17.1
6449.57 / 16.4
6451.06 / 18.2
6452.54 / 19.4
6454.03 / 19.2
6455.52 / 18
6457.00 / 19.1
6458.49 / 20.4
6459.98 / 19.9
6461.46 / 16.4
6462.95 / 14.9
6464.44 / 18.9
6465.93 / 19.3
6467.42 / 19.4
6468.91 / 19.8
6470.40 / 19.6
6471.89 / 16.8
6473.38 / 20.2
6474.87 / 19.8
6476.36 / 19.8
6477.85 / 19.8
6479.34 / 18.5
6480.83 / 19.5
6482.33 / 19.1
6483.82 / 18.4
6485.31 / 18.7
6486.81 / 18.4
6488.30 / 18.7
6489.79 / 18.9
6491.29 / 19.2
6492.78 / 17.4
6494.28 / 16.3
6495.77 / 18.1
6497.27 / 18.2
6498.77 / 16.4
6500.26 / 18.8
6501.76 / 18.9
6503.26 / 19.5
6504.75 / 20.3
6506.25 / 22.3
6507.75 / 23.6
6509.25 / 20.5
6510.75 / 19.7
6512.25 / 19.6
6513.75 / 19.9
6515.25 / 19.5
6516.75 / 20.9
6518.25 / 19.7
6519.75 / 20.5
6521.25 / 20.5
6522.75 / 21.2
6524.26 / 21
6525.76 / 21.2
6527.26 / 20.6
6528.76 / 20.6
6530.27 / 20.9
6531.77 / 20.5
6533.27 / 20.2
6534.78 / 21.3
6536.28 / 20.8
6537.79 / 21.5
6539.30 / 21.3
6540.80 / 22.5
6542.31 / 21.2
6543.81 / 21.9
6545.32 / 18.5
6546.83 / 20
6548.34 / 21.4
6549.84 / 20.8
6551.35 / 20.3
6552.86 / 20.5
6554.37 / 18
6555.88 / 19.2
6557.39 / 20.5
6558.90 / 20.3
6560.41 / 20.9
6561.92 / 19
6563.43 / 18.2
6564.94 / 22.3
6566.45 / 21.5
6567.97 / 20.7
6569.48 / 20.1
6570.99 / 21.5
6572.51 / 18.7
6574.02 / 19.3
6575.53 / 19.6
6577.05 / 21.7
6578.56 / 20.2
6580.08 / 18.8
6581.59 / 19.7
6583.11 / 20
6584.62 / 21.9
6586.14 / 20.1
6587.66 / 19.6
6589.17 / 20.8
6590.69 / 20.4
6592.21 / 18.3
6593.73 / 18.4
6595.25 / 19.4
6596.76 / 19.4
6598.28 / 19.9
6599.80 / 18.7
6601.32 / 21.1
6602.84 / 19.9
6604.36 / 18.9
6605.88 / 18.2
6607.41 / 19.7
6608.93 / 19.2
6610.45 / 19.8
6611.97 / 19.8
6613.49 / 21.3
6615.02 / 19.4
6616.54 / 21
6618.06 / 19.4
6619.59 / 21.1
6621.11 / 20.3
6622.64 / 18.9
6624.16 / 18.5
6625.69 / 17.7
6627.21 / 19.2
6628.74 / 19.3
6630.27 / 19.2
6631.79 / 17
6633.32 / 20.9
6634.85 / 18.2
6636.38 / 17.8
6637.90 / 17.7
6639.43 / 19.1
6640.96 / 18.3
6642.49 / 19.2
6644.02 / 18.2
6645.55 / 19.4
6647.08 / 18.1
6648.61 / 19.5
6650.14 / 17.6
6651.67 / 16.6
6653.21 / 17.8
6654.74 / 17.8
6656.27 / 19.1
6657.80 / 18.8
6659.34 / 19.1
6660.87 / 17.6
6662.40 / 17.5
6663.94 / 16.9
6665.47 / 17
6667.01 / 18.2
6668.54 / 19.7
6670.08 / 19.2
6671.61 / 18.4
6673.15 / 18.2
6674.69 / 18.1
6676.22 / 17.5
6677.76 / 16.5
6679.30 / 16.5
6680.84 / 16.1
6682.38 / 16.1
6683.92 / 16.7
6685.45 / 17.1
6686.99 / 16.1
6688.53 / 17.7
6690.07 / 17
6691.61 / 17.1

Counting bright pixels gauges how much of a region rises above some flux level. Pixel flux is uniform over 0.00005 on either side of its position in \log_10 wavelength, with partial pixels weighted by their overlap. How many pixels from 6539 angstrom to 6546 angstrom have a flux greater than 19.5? 4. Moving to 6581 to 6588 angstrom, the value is 5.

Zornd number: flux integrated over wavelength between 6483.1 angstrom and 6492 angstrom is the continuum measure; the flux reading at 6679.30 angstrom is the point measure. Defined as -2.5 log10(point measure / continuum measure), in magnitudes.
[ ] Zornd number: 2.5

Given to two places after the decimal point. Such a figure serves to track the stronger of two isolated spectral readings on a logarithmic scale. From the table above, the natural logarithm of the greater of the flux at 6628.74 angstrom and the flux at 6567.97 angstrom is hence 3.03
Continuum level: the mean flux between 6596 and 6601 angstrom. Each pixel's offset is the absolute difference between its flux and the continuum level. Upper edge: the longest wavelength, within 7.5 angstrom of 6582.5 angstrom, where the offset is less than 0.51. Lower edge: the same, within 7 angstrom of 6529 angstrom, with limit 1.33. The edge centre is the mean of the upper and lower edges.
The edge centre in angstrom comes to 6560.5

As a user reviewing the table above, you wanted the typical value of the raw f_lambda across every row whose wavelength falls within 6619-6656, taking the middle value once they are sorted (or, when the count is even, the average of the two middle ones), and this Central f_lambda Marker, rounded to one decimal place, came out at 18.4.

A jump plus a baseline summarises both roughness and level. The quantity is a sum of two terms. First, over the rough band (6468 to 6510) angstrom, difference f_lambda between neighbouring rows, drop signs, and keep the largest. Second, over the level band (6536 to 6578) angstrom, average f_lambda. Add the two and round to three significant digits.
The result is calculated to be 23.8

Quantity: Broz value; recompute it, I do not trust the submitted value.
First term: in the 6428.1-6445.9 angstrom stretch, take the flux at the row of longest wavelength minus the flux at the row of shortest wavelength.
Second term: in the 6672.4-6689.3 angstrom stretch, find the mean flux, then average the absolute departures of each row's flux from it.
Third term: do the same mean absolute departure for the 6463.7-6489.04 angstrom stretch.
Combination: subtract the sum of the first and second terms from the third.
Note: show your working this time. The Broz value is -3.0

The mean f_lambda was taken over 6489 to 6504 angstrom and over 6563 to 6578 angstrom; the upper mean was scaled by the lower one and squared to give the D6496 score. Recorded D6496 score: 1.3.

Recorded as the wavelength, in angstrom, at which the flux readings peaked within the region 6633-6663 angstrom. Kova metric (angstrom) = 6633.32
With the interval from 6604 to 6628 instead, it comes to 6613.49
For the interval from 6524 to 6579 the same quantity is 6540.80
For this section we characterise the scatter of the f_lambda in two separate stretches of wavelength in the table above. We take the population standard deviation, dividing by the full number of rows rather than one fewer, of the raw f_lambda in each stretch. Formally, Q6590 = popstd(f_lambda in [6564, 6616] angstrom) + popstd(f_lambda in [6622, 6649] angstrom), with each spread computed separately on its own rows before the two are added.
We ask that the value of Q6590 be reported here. 1.9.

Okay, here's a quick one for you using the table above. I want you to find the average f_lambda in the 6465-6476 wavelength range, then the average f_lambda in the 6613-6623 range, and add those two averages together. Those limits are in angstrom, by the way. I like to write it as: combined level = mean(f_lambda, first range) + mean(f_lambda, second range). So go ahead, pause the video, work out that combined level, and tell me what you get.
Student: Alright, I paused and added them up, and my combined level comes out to 39.5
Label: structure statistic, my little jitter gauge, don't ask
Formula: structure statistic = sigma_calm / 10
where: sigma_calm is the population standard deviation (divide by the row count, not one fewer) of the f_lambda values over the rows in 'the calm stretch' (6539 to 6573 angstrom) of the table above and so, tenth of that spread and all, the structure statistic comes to 0.13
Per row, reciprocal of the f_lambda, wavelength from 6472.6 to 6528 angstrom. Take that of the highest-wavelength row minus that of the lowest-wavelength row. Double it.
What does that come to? -0.0019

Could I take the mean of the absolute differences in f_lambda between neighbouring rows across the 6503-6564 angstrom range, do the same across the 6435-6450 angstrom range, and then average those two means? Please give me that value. 1.33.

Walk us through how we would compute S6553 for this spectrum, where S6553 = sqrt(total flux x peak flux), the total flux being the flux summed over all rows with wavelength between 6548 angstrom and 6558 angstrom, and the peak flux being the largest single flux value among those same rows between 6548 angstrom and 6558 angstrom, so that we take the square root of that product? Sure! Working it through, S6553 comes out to 55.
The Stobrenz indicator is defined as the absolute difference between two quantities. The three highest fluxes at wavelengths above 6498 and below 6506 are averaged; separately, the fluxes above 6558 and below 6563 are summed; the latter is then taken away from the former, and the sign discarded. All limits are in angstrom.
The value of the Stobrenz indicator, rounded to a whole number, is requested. 41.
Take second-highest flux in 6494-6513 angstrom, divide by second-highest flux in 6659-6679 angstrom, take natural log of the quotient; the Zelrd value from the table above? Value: 0.15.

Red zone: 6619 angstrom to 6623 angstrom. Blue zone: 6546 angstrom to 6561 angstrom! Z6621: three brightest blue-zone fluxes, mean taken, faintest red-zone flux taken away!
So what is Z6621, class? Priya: 2.1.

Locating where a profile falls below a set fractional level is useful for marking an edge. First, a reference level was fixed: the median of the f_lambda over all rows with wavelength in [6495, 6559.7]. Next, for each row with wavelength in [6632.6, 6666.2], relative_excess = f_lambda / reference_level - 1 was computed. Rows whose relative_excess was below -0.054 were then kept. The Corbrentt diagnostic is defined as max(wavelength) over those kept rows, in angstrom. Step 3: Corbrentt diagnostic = 6665.47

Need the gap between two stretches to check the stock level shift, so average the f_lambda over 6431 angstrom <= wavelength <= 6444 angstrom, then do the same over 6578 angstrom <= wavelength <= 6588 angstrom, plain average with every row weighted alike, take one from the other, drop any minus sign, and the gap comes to 2.3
